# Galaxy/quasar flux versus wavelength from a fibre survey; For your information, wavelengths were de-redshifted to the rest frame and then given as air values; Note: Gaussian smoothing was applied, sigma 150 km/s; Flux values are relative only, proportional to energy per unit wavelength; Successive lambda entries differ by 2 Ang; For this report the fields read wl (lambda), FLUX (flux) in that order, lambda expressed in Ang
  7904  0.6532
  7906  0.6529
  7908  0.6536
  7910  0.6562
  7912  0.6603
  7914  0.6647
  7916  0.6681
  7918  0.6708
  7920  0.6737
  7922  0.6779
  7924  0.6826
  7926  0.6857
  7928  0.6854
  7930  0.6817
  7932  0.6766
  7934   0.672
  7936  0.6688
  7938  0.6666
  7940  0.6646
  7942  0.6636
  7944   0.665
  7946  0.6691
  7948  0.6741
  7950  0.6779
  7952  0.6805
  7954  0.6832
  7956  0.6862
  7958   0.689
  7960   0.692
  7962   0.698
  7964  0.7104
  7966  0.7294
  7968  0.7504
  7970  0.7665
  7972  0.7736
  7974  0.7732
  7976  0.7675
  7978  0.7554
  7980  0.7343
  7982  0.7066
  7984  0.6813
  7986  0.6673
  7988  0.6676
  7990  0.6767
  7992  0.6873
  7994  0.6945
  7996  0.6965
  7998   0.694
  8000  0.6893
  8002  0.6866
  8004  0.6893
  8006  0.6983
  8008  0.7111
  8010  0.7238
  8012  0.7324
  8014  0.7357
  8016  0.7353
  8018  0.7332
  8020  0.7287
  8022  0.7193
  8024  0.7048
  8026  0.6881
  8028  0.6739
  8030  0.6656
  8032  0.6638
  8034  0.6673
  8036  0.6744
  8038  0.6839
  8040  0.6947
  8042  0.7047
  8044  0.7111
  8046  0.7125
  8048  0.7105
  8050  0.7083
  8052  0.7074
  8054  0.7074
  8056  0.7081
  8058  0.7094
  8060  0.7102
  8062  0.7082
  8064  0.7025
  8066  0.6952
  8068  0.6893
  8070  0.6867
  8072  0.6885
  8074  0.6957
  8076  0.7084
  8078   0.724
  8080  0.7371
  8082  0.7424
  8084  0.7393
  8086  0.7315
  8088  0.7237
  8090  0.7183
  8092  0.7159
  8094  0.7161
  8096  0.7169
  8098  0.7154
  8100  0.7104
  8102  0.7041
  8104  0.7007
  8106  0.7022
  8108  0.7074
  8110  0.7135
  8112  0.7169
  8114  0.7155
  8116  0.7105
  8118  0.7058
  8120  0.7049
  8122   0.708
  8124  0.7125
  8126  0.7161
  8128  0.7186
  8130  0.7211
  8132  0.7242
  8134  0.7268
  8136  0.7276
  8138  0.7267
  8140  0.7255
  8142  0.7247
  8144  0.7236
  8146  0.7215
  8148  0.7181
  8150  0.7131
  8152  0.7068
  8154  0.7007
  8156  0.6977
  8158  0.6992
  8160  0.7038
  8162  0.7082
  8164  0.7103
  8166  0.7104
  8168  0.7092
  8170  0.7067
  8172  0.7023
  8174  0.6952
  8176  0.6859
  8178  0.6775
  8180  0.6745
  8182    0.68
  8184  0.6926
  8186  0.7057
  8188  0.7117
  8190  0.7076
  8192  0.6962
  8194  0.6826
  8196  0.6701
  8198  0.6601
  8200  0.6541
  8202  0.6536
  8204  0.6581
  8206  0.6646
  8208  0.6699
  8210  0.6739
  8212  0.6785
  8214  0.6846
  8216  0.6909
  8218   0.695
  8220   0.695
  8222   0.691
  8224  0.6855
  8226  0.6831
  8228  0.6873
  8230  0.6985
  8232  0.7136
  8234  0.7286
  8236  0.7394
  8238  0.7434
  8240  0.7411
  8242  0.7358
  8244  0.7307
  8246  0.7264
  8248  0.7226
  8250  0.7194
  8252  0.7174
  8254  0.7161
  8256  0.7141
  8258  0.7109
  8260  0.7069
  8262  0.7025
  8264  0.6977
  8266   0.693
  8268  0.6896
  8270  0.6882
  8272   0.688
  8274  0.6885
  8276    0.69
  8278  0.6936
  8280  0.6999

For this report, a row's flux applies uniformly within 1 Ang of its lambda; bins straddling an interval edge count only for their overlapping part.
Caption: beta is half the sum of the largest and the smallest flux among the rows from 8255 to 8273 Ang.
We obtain 0.701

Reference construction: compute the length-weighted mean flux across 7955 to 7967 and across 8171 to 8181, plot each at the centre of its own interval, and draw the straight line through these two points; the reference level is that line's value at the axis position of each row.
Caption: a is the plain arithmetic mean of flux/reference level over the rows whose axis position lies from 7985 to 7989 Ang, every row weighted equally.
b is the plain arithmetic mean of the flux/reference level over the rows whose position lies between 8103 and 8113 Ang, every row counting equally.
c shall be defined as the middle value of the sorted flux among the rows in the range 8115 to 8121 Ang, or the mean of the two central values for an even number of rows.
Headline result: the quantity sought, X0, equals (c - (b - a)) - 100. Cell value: -99.36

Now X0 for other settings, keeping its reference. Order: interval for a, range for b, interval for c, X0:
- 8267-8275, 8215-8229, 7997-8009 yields -99.31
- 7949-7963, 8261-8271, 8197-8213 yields -99.38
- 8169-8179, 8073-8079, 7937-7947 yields -99.35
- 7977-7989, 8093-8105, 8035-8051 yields -99.32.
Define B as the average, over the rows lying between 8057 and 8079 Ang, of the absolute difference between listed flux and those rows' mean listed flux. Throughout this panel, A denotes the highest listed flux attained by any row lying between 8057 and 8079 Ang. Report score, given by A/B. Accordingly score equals 75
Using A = 0.724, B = 0.010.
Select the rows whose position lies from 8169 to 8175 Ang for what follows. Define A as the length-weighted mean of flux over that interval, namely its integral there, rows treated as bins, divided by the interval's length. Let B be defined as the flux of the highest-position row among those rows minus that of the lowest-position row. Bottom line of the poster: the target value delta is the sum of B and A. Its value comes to 0.690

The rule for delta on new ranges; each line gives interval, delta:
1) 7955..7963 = 0.703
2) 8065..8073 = 0.683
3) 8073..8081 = 0.758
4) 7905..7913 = 0.663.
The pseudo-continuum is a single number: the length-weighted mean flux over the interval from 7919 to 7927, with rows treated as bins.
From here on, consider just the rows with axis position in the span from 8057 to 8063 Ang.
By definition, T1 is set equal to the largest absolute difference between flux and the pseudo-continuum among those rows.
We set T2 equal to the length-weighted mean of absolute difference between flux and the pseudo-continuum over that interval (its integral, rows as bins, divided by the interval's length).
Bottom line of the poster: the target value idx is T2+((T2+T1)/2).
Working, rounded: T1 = 0.030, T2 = 0.029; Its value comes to 0.059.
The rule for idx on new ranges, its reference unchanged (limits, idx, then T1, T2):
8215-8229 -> 0.022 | 0.015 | 0.010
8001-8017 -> 0.079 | 0.056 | 0.034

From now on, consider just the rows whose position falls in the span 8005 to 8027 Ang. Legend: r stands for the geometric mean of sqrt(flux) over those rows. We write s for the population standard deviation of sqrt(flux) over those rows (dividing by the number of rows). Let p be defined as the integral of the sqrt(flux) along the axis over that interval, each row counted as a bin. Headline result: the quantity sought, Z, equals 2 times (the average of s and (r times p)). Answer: 16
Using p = 19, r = 0.848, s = 0.009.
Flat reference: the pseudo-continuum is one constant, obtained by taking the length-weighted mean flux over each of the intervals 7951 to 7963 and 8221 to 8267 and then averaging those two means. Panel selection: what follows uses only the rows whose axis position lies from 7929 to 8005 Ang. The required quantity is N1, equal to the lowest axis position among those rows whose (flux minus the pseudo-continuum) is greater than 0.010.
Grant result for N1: 7966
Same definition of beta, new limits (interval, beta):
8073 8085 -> 0.719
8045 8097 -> 0.715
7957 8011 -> 0.720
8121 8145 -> 0.718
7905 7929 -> 0.669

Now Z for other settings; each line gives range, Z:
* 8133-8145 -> 9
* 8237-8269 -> 23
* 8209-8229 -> 14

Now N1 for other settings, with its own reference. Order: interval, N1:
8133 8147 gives 8134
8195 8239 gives 8232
